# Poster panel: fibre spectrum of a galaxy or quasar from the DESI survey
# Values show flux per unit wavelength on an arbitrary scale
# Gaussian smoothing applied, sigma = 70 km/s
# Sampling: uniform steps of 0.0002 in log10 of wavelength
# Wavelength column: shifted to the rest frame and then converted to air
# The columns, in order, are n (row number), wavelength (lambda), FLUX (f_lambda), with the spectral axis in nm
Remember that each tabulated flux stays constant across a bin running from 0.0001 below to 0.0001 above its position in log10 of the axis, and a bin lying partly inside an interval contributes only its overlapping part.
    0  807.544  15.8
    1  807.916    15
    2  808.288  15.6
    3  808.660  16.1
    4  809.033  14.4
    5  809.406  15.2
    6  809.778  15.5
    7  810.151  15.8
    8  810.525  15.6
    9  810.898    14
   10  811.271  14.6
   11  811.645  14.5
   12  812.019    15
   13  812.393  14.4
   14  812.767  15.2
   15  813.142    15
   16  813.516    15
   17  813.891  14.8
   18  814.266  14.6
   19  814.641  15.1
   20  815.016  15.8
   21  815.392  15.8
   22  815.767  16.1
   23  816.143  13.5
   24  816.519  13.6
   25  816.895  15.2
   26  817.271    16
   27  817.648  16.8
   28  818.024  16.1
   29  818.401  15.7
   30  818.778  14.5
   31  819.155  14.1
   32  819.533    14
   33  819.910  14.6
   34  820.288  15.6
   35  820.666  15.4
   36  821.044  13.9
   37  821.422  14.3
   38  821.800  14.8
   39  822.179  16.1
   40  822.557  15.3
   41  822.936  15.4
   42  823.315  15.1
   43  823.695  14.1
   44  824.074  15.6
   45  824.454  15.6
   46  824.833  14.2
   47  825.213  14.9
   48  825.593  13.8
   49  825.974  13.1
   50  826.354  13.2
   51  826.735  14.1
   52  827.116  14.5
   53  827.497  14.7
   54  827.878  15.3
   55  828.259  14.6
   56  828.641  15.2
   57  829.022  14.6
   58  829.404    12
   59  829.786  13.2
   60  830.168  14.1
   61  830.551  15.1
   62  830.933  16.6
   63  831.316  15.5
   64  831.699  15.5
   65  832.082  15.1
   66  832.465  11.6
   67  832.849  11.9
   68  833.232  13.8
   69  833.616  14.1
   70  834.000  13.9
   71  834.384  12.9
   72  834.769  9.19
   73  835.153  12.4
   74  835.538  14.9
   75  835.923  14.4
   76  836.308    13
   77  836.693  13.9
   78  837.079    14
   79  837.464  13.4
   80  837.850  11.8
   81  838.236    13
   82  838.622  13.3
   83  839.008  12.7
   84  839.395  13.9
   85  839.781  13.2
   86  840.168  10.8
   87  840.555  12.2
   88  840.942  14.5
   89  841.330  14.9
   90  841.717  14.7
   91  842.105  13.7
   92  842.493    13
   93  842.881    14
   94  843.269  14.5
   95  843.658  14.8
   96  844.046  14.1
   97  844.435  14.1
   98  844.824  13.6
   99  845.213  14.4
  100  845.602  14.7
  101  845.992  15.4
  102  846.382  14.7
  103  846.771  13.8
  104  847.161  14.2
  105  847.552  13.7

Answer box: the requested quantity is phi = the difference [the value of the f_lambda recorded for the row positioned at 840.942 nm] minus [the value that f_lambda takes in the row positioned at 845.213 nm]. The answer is 0.1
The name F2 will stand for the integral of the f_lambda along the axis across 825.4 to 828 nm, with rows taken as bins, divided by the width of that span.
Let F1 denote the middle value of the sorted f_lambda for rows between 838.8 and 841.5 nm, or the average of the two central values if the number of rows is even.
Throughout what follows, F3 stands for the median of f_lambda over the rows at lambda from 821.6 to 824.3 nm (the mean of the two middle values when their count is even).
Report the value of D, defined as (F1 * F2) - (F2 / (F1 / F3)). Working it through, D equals 169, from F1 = 13.2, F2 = 14.1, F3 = 15.3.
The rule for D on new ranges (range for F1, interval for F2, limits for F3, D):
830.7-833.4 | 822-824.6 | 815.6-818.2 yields 215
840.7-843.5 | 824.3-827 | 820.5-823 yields 190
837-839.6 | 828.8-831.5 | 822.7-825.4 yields 176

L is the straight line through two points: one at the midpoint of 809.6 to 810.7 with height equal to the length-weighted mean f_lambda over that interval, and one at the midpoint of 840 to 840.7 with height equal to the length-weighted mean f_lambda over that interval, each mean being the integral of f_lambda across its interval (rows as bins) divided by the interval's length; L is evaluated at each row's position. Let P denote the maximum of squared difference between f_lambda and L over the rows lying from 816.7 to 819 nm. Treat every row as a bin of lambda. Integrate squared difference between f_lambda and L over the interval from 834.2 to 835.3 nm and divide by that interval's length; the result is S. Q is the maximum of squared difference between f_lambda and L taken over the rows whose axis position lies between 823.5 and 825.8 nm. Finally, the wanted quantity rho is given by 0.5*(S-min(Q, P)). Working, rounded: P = 4.9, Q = 4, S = 3.4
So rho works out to -0.2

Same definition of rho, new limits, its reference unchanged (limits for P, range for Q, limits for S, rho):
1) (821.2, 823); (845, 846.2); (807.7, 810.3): -2.0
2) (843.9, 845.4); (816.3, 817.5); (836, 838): 0.3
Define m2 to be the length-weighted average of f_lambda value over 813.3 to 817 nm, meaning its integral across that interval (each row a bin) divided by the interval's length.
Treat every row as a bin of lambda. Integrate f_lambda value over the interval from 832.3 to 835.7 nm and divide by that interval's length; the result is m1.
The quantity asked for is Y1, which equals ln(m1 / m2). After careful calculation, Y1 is -0.16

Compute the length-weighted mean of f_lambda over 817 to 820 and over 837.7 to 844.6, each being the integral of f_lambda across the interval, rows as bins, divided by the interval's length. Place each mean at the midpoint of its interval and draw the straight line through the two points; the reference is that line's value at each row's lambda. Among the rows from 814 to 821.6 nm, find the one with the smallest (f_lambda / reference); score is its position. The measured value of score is 816.143 nm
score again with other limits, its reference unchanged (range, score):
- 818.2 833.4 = 832.465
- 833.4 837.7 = 834.769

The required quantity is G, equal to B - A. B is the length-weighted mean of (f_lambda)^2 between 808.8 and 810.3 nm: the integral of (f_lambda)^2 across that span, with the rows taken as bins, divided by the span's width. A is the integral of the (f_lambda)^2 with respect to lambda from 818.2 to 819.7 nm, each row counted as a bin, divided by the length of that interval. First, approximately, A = 213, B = 232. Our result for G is 19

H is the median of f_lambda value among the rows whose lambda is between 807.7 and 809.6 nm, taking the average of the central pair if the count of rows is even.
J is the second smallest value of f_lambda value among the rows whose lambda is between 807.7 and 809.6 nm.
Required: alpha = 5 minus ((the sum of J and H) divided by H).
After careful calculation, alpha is 3.01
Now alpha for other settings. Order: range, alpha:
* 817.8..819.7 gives 3.03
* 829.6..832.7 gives 3.13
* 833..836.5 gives 3.10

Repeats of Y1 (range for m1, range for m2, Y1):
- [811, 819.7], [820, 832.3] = 0.02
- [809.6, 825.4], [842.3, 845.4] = 0.07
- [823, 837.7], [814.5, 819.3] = -0.08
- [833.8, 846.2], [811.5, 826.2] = -0.10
